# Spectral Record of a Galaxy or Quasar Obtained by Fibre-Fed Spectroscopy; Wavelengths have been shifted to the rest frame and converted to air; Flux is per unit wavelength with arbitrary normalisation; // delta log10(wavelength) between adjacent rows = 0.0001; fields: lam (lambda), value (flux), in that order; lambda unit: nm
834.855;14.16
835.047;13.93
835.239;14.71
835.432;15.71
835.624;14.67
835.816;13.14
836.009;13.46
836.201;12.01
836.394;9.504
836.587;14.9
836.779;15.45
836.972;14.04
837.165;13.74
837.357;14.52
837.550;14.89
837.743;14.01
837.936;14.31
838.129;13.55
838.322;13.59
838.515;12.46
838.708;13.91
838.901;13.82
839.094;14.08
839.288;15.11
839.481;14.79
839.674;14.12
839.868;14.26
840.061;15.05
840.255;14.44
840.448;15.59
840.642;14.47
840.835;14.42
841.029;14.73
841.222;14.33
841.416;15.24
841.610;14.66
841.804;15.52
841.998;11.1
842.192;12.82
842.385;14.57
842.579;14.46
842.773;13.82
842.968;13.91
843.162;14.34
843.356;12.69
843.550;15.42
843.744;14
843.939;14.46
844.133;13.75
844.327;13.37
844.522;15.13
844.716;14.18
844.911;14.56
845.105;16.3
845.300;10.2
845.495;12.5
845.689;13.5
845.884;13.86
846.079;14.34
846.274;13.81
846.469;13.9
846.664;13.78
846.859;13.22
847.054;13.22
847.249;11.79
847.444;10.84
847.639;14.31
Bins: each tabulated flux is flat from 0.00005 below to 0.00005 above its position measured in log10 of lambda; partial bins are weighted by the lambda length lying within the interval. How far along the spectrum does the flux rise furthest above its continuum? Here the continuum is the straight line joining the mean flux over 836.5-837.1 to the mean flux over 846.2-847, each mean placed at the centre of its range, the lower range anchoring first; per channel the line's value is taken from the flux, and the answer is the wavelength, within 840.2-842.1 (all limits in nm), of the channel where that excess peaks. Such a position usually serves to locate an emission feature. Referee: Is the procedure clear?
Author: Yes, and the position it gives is 841.804 nm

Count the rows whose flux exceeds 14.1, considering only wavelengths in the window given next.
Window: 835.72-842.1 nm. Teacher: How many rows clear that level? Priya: 19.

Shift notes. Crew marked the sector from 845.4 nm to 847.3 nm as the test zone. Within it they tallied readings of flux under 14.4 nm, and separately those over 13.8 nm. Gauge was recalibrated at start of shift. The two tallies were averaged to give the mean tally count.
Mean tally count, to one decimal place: 7.0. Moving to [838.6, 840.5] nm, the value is 7.5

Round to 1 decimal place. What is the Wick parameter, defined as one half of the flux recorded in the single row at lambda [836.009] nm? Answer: 6.7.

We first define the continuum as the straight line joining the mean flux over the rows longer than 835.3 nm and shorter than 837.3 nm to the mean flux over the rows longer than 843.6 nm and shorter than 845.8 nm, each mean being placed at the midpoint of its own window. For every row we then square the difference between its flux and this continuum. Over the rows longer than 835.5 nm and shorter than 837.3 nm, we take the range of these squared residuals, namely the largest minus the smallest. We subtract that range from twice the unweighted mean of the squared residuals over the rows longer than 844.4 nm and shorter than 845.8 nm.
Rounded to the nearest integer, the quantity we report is -11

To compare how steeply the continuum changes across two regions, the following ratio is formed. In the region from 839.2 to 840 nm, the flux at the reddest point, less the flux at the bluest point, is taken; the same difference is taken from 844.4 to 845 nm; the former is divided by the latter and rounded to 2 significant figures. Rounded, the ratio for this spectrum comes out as 1.5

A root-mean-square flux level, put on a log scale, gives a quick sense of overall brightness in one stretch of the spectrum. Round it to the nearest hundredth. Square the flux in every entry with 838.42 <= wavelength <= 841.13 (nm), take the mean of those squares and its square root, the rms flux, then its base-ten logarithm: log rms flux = 1.16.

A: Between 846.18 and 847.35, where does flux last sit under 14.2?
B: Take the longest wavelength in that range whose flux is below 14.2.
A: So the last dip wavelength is 847.249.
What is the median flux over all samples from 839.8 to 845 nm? 14.44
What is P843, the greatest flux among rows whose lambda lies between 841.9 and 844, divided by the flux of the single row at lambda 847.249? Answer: 1.31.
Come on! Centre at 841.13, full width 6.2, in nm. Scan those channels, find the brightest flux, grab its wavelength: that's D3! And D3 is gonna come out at 840.448 nm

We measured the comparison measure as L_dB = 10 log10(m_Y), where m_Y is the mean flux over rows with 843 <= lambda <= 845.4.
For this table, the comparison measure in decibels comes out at 11.5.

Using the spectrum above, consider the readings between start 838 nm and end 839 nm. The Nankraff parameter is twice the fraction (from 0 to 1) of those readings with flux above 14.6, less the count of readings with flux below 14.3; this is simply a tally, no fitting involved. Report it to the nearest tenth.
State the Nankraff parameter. -5.0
